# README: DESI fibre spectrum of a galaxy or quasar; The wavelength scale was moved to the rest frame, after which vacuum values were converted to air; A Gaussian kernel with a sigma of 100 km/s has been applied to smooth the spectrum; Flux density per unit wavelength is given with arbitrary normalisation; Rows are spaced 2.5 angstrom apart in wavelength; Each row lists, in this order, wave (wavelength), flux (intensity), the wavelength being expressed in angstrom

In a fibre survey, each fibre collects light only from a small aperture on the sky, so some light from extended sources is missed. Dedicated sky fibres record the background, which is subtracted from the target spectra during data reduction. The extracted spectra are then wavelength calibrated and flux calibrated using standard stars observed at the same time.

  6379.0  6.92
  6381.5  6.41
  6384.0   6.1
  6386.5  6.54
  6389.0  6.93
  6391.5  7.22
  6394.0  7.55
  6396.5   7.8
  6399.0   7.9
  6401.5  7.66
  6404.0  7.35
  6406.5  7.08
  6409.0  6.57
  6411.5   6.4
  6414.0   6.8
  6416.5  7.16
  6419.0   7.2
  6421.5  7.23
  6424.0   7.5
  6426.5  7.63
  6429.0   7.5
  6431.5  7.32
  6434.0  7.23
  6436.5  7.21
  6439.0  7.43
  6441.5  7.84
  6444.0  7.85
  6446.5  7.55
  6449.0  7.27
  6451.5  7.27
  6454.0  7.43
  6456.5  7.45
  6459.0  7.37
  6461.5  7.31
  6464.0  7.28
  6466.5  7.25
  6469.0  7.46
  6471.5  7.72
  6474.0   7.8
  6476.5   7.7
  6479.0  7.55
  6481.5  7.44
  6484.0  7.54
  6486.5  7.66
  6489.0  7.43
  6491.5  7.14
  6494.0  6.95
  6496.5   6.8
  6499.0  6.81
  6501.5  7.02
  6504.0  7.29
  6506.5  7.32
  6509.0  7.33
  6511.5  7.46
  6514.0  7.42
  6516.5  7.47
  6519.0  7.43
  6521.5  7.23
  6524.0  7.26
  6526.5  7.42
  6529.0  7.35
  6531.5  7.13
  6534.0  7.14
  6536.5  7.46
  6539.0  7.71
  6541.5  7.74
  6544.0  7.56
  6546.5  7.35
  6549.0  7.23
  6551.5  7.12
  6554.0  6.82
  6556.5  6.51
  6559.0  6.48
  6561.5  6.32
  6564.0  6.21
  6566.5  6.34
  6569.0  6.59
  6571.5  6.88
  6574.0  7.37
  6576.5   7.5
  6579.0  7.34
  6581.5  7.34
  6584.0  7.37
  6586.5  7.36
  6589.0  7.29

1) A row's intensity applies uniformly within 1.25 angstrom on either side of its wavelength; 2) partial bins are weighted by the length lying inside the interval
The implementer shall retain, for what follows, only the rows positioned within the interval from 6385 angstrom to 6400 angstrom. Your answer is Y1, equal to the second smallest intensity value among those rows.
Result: 6.93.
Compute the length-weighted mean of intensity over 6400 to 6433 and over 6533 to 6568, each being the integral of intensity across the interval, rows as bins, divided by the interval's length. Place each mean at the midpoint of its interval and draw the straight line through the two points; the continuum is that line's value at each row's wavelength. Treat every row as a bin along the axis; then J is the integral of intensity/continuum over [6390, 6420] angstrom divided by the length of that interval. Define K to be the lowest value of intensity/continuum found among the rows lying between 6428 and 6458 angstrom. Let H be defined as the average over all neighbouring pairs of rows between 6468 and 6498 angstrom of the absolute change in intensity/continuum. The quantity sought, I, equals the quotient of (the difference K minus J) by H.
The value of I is 0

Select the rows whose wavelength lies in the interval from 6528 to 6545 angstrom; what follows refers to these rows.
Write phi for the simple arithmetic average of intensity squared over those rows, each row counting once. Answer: 55.4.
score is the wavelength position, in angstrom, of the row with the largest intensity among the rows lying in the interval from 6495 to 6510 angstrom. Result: 6509.0 angstrom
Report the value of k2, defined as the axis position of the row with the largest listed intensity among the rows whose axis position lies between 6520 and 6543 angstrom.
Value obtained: 6541.5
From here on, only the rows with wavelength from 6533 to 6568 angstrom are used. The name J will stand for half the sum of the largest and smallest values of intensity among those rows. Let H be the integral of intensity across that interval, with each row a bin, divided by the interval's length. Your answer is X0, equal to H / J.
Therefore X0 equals 1.00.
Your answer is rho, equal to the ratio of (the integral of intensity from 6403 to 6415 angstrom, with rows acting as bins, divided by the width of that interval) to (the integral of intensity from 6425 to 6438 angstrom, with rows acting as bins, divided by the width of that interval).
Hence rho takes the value 0.93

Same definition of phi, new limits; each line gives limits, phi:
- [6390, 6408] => 56.5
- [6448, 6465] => 53.9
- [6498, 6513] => 52.0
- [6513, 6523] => 54.6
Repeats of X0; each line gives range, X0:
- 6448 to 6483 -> 0.99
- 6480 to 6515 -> 1.00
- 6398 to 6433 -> 1.01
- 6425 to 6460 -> 0.99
